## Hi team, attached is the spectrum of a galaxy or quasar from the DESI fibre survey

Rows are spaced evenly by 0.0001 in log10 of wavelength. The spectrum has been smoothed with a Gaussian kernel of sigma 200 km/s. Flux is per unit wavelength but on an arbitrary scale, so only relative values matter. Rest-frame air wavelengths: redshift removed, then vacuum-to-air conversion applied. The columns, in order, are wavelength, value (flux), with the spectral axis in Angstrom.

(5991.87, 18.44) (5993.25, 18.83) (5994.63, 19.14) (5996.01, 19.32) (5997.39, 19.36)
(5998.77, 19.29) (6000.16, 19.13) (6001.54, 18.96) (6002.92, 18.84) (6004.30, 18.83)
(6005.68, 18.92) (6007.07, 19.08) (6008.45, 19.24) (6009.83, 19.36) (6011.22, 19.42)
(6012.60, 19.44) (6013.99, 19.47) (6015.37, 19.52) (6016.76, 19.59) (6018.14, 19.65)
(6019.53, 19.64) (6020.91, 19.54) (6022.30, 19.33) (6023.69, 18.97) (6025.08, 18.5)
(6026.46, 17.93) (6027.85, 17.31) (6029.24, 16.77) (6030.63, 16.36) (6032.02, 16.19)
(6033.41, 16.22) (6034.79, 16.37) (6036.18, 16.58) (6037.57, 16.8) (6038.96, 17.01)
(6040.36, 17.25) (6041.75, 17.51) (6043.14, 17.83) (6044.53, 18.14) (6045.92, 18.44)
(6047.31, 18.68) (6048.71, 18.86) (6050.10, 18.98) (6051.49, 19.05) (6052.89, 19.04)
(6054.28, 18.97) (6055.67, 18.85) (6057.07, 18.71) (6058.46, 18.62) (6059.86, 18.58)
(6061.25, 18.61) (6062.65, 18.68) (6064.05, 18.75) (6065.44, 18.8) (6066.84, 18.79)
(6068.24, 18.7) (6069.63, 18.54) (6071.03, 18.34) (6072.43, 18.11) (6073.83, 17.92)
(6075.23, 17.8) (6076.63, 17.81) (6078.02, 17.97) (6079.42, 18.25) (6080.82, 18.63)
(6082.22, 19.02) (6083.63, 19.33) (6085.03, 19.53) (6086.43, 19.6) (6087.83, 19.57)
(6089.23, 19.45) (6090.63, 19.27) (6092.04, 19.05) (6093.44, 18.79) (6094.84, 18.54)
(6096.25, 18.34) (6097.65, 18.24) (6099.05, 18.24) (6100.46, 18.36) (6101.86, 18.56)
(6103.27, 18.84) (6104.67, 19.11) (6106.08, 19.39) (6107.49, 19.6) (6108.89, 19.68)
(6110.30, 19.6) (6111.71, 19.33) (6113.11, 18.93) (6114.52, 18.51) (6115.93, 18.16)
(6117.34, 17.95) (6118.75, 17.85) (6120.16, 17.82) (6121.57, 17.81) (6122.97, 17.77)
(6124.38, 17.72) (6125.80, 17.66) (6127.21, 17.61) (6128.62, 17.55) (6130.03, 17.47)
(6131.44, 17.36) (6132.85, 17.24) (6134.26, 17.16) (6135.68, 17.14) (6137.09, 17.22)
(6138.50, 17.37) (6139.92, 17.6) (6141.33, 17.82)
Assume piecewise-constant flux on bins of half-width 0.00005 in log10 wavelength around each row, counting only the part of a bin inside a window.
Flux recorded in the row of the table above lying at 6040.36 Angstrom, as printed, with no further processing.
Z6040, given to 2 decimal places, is 17.25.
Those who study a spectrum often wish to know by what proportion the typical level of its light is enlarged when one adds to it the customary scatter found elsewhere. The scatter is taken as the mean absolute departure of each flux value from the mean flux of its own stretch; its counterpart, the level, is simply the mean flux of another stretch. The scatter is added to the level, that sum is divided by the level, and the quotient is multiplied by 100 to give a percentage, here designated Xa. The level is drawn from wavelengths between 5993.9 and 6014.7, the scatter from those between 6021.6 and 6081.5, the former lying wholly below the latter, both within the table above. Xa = 103.8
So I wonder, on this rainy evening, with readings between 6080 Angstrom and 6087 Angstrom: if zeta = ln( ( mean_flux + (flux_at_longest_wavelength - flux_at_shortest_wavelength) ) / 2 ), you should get 2.31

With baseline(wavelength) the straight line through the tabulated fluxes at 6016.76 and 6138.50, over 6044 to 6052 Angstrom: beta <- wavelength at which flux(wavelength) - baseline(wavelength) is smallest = 6044.53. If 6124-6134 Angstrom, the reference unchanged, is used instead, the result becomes 6132.85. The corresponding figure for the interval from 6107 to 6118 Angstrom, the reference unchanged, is 6117.34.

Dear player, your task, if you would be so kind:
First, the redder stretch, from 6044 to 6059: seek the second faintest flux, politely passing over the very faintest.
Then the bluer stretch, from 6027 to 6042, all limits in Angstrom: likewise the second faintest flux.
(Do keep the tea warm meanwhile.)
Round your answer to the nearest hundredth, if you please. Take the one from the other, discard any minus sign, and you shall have 2.22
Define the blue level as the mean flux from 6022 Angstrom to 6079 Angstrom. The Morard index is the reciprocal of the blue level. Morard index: 0.0554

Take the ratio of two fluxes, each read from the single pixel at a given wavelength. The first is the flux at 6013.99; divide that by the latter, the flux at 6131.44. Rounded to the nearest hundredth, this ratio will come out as 1.12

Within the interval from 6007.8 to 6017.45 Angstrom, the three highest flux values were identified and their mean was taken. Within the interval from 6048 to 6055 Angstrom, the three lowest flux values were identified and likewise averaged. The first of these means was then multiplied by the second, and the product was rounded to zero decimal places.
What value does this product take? 370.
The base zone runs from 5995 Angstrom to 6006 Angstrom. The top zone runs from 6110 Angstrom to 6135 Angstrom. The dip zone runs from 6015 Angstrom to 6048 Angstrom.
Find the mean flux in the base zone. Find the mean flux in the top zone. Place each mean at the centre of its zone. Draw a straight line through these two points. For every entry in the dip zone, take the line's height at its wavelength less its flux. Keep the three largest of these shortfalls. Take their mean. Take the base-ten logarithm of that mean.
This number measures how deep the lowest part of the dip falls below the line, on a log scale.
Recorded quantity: 0.40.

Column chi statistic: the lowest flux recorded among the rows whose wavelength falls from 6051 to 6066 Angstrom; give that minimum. 18.58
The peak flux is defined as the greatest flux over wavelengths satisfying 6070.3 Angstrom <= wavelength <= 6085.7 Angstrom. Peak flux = 19.53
